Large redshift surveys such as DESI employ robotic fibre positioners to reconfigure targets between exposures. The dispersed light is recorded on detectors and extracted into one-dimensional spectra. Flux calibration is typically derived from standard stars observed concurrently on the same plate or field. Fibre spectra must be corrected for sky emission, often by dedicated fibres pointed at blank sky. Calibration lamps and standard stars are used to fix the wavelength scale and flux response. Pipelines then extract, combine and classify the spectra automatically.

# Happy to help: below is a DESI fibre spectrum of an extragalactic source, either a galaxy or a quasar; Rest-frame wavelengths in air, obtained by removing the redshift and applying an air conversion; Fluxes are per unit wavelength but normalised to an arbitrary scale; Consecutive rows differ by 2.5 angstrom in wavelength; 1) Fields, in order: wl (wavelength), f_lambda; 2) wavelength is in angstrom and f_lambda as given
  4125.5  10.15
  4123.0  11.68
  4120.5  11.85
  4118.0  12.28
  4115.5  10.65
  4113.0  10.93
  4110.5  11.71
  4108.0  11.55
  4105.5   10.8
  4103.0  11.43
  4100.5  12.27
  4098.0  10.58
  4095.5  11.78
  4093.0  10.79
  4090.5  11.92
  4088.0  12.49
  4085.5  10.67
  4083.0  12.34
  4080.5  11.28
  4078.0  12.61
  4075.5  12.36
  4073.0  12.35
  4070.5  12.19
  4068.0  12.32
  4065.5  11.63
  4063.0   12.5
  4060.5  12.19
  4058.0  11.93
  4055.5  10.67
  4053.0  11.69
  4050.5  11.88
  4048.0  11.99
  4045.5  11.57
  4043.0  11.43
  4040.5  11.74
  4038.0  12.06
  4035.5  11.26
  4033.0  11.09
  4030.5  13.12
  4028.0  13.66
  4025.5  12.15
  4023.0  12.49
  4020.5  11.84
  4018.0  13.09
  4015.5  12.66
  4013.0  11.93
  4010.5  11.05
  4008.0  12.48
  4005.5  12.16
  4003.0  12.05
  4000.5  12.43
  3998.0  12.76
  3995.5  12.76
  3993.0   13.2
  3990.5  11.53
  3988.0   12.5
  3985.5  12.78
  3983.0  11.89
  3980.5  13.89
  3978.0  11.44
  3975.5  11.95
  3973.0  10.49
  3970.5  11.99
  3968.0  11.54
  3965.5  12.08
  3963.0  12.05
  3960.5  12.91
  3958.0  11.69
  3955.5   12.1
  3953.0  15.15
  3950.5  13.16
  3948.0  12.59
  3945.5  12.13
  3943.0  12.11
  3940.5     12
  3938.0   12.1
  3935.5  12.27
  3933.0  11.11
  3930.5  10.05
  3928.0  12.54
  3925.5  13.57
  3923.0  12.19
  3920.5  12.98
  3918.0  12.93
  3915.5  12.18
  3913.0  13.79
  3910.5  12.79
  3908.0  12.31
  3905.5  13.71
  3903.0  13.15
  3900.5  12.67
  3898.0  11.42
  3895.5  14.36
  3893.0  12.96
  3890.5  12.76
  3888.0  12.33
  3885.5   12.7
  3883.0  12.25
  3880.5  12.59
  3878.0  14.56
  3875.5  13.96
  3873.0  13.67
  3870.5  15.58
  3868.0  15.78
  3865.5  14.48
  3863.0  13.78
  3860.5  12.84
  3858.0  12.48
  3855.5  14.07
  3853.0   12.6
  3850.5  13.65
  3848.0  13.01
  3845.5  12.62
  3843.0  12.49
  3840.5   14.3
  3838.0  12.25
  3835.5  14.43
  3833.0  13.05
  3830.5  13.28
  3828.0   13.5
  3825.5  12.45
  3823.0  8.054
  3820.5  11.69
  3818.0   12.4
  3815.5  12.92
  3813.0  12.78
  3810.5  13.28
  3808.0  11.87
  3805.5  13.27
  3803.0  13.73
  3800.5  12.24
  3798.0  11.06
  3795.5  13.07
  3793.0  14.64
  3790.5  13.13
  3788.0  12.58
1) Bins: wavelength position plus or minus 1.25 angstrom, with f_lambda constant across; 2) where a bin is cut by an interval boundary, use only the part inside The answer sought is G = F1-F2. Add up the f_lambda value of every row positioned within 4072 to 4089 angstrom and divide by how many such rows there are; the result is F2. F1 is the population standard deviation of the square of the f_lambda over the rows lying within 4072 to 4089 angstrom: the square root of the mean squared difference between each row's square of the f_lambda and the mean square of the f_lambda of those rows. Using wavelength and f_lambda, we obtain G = 4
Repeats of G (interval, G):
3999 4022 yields 1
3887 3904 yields 8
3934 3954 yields 14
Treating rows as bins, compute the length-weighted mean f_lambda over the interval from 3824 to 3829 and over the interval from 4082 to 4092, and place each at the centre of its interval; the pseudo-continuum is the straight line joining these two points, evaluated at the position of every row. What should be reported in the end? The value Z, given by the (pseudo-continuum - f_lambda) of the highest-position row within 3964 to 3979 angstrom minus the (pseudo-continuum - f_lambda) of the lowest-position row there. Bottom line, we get 0.6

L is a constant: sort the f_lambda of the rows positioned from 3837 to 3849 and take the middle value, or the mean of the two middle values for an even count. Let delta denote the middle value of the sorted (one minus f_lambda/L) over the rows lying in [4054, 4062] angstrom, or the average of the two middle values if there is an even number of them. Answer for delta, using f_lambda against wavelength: 0.05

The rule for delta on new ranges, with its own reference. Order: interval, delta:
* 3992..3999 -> -0.01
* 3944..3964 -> 0.02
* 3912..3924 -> -0.02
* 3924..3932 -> 0.01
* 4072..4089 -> 0.02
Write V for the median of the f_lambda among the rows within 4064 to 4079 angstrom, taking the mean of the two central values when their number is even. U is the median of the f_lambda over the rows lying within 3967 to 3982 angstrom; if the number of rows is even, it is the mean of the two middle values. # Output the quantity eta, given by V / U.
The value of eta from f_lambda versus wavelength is 1.05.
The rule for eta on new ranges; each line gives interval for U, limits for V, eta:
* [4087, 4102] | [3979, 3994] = 1.07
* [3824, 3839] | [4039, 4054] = 0.89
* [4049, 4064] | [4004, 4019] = 1.03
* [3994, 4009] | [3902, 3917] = 1.04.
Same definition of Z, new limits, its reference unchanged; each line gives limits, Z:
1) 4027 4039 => 1.6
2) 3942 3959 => 0.4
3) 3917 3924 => 0.7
